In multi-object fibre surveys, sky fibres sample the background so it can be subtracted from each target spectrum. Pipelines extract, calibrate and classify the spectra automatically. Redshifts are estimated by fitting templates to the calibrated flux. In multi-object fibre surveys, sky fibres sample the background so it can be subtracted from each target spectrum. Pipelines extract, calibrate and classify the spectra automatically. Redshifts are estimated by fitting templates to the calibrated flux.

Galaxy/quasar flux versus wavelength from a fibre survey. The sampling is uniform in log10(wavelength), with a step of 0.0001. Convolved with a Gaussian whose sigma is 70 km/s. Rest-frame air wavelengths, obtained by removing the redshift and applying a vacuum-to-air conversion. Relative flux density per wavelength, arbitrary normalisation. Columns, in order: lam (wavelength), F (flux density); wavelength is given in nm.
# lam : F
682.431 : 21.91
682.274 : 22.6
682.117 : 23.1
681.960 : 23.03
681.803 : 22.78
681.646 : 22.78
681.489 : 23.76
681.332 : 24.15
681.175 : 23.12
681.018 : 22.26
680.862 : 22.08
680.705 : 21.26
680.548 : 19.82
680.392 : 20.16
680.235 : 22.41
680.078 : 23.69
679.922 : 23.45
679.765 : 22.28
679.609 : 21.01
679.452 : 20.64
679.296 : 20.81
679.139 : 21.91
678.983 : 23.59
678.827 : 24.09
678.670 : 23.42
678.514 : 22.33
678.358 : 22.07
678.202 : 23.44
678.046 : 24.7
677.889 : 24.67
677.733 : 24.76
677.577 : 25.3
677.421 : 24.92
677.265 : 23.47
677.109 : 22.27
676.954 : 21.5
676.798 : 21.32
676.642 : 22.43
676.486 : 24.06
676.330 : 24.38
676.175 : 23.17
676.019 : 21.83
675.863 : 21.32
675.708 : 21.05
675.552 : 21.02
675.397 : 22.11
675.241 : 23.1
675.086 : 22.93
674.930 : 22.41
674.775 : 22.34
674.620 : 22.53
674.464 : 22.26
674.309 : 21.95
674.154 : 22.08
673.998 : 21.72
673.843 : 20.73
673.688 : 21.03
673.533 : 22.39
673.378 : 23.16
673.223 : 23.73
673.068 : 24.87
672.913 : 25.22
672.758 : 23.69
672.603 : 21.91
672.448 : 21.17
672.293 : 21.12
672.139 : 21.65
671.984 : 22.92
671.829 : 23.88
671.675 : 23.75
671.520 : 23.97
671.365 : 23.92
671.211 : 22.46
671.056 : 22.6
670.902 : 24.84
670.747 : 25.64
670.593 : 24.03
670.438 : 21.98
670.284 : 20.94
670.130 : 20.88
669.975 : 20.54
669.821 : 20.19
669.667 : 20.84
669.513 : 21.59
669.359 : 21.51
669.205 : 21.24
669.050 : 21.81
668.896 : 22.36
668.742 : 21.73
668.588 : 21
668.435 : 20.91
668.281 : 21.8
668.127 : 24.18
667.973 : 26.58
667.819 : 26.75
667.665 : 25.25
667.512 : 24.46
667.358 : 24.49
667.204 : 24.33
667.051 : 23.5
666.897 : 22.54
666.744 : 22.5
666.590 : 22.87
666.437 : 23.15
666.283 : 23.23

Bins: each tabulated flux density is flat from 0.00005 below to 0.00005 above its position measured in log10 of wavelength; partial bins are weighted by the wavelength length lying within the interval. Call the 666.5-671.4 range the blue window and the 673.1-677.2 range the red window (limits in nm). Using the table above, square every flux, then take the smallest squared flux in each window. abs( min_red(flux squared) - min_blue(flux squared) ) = 22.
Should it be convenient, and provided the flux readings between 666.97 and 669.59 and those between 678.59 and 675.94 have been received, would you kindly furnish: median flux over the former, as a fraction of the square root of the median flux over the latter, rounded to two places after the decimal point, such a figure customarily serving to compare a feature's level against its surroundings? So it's 4.62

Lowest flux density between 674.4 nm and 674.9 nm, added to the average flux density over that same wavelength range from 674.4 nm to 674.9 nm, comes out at 44.6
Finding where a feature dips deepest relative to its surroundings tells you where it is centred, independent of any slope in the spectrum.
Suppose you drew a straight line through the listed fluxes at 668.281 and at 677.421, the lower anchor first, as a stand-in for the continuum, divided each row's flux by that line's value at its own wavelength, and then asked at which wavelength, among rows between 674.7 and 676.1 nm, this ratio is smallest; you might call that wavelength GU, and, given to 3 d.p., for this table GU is 675.708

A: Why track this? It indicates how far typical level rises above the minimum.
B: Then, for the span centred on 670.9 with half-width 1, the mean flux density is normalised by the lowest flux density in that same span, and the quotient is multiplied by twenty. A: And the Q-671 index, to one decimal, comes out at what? 22.4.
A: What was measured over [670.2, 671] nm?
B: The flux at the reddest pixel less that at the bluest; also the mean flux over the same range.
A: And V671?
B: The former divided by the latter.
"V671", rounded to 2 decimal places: 0.17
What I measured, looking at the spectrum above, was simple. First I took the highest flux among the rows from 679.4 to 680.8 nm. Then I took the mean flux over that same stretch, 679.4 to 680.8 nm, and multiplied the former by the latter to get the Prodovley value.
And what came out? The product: 513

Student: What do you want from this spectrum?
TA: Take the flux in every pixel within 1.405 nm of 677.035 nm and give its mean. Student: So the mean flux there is 23.1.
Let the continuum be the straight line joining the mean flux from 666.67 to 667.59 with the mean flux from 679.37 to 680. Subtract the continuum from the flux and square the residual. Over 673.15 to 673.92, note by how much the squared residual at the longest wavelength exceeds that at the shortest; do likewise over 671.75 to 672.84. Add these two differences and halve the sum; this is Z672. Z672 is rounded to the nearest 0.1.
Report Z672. 1.4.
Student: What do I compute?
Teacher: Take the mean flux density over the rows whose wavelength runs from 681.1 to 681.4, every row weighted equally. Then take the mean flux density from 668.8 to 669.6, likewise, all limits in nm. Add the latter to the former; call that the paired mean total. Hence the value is 45.3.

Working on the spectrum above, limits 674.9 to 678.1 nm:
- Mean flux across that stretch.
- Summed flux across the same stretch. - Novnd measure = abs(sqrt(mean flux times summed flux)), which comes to 105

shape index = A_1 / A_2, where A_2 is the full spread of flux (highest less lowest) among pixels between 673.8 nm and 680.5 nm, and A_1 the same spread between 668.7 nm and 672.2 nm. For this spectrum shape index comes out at 1.06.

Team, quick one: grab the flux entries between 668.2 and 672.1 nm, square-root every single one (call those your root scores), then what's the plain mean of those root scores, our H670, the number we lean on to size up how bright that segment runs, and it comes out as 4.72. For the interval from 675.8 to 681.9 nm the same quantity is 4.77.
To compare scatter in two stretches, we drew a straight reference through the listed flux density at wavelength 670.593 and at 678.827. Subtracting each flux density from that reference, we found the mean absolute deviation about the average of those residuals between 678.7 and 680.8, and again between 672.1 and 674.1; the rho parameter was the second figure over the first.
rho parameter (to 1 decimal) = 1.0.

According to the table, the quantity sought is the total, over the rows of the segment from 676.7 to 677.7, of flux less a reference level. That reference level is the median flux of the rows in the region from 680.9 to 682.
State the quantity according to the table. 1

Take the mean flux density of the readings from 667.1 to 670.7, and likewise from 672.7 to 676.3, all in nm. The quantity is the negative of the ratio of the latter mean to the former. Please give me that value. -0.99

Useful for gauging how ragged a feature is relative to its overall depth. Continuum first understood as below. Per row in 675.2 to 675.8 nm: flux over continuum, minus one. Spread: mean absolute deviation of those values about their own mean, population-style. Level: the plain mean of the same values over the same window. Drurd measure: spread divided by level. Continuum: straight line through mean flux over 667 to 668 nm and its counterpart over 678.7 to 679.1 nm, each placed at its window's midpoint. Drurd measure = -0.3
